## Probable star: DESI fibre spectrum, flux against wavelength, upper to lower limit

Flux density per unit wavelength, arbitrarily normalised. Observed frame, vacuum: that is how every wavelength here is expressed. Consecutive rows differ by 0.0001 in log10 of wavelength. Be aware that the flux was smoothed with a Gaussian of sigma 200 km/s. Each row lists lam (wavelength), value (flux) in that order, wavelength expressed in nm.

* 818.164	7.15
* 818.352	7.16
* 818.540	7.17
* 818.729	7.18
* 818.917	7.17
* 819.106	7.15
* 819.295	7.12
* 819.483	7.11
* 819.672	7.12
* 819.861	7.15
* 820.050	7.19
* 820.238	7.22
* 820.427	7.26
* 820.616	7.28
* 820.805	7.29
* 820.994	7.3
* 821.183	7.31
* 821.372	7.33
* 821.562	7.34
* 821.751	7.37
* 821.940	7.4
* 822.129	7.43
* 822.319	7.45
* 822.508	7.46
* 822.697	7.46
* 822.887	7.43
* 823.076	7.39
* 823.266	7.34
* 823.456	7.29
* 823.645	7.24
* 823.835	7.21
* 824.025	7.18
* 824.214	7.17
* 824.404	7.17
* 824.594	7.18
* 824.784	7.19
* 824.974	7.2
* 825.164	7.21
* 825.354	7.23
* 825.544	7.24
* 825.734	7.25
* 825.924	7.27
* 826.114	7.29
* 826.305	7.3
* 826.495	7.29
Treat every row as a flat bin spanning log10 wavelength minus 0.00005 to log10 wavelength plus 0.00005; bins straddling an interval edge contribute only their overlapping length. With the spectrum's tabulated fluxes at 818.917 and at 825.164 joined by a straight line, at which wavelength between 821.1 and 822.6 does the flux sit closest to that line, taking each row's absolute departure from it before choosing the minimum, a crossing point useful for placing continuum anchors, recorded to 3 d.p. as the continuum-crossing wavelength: 821.183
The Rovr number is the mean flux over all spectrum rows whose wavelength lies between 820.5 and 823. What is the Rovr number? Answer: 7.37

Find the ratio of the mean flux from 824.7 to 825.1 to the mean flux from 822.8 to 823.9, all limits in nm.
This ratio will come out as 0.98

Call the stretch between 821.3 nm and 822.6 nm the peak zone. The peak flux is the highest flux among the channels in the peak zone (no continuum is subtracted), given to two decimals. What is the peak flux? 7.46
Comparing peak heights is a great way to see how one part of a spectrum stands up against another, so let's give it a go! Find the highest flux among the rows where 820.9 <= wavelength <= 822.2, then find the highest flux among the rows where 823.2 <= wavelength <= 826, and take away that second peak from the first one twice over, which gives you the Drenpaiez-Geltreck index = -7.25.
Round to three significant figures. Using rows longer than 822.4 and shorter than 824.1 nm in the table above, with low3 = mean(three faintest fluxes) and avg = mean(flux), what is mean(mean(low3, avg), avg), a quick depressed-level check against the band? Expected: 7.30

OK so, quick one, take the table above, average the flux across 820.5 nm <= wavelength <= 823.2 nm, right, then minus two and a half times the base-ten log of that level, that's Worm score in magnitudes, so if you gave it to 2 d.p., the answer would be -2.17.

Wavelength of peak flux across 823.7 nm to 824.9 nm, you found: 823.835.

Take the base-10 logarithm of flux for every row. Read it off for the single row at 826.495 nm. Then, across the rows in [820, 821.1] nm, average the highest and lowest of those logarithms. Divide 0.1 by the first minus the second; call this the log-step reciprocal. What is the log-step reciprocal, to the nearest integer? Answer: 37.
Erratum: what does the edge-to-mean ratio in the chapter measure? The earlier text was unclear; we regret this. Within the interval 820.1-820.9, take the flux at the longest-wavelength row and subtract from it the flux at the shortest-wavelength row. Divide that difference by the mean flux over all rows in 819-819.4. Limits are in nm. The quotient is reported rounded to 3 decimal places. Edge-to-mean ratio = 0.010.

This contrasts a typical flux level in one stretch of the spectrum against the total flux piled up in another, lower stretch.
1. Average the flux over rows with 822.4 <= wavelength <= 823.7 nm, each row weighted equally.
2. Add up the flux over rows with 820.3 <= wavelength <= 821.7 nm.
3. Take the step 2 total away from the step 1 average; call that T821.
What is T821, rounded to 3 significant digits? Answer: -43.7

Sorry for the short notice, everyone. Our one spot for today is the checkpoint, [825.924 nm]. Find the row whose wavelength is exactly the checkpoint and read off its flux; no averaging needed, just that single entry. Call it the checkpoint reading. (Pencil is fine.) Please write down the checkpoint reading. 7.27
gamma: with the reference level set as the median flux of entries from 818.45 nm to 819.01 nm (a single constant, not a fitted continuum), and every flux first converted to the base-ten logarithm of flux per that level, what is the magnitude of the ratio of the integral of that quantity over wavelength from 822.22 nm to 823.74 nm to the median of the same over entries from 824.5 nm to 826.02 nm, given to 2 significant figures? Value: 6.4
